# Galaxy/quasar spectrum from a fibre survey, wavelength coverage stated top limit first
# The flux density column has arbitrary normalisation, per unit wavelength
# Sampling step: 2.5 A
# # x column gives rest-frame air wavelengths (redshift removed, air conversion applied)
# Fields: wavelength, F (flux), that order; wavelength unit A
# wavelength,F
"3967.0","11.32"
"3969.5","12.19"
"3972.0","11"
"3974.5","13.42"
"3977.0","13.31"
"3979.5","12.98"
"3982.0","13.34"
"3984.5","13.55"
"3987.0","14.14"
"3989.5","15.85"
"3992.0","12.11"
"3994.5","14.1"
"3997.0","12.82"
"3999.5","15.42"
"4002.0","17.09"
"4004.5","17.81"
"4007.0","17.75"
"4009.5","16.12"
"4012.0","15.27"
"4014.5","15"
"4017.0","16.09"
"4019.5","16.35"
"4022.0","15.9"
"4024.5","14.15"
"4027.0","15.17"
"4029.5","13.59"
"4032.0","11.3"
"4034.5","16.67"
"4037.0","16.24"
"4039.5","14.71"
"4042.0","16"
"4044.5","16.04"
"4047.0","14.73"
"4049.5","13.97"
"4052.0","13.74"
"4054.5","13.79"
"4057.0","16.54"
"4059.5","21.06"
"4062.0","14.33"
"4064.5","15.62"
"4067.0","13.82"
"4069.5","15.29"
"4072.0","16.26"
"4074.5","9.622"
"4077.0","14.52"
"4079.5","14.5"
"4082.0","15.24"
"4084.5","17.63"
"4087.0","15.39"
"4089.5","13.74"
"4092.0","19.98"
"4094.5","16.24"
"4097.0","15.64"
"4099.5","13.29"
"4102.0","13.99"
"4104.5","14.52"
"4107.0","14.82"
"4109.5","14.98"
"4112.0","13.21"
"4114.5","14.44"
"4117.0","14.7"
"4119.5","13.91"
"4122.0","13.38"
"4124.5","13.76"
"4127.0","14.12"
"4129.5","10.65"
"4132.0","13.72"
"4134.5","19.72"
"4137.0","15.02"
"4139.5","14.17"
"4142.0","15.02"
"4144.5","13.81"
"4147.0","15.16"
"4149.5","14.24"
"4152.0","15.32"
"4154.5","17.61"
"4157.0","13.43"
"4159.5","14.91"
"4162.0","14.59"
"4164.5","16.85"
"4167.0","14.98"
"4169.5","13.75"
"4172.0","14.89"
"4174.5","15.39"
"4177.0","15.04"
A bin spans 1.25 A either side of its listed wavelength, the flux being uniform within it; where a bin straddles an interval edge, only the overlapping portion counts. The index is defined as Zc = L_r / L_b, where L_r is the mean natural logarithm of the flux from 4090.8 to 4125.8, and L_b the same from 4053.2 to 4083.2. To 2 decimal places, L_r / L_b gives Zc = 1.00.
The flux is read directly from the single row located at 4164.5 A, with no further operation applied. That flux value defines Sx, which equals 16.85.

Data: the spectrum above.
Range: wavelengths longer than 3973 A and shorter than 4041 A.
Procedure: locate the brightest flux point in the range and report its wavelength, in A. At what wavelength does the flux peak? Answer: 4004.5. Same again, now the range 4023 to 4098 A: 4059.5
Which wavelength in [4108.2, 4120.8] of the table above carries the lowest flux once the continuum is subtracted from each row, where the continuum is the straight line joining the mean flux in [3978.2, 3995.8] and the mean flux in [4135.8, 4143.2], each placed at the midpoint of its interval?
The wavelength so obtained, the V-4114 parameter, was 4112.0 A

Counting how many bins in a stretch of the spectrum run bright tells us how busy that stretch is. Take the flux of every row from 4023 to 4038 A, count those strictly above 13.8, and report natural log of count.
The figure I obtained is 1.4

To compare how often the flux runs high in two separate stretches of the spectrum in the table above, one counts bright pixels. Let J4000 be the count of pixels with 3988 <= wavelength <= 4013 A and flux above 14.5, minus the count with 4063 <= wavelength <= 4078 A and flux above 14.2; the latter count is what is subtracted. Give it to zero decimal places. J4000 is 3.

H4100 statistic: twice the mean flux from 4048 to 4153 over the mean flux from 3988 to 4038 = 1.95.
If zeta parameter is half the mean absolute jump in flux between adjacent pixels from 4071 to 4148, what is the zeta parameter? 1.0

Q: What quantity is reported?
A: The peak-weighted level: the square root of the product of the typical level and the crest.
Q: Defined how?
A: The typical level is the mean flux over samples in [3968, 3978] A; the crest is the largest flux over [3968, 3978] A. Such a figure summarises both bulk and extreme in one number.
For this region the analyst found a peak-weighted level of 12.9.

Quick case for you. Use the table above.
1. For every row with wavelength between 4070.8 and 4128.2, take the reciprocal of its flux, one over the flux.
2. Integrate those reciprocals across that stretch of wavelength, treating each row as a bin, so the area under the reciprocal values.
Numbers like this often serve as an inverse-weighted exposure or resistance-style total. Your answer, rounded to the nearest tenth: 4.0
